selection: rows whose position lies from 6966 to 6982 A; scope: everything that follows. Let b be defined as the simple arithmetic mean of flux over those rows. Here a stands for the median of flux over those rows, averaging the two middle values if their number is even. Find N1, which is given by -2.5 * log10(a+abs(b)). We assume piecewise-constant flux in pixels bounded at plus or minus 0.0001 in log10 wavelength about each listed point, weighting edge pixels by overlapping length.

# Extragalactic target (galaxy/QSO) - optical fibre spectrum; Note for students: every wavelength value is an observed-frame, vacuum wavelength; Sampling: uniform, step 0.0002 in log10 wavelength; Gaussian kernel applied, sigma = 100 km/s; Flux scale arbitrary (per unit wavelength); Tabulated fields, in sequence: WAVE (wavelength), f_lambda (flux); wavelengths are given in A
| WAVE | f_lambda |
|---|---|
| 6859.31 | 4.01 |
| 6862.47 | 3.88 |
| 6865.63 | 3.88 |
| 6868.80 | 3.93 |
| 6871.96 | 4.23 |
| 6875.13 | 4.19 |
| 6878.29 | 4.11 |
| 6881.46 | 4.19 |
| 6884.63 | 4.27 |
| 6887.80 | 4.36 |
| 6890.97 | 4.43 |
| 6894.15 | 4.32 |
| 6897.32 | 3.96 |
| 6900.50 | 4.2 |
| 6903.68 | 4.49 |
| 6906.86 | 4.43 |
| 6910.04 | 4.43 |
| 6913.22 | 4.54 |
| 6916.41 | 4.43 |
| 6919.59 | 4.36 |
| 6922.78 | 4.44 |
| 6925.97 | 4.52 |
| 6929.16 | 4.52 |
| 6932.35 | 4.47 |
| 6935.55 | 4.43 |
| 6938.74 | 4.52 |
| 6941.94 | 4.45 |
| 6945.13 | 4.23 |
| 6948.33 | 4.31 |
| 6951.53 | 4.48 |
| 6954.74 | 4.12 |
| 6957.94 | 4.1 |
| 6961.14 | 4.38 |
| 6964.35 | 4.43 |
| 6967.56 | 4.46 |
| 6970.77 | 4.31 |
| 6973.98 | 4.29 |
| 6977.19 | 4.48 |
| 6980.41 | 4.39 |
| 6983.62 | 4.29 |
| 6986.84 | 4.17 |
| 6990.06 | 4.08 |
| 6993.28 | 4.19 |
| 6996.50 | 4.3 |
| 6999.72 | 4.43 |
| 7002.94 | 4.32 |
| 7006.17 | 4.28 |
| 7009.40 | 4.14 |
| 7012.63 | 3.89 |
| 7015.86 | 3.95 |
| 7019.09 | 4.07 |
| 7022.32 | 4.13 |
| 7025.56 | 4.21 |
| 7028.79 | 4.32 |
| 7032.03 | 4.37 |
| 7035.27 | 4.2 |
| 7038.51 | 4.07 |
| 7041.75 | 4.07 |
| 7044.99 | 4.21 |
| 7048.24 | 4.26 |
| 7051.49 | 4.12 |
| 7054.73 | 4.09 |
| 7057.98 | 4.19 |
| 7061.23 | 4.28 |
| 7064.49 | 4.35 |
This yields -2.36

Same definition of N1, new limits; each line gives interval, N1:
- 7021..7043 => -2.31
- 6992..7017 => -2.31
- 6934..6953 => -2.37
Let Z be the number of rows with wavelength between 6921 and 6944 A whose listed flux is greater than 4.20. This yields 7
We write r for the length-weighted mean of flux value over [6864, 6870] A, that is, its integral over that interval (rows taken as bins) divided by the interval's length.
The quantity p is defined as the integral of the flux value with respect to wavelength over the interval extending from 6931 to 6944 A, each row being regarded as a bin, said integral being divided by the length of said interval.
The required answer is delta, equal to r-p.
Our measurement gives -0.56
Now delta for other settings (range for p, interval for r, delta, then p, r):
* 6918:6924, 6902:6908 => 0.06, 4.40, 4.46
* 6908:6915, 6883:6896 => -0.14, 4.48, 4.34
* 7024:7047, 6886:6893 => 0.18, 4.21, 4.39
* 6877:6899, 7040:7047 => -0.09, 4.24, 4.15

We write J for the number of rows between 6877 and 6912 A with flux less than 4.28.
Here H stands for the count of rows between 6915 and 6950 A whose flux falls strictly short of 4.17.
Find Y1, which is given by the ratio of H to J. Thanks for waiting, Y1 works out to 0.0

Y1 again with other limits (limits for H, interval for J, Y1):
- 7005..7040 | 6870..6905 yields 0.9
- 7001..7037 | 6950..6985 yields 2.5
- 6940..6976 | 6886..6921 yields 1.0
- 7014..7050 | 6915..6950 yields 5.0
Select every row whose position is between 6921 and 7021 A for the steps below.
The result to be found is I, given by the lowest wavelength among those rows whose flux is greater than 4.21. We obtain 6922.78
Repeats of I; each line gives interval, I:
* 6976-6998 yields 6977.19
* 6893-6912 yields 6894.15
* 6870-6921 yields 6871.96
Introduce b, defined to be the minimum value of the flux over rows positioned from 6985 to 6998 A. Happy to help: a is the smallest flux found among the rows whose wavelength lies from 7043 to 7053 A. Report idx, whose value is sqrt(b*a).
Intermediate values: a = 4.12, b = 4.08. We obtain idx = 4.10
